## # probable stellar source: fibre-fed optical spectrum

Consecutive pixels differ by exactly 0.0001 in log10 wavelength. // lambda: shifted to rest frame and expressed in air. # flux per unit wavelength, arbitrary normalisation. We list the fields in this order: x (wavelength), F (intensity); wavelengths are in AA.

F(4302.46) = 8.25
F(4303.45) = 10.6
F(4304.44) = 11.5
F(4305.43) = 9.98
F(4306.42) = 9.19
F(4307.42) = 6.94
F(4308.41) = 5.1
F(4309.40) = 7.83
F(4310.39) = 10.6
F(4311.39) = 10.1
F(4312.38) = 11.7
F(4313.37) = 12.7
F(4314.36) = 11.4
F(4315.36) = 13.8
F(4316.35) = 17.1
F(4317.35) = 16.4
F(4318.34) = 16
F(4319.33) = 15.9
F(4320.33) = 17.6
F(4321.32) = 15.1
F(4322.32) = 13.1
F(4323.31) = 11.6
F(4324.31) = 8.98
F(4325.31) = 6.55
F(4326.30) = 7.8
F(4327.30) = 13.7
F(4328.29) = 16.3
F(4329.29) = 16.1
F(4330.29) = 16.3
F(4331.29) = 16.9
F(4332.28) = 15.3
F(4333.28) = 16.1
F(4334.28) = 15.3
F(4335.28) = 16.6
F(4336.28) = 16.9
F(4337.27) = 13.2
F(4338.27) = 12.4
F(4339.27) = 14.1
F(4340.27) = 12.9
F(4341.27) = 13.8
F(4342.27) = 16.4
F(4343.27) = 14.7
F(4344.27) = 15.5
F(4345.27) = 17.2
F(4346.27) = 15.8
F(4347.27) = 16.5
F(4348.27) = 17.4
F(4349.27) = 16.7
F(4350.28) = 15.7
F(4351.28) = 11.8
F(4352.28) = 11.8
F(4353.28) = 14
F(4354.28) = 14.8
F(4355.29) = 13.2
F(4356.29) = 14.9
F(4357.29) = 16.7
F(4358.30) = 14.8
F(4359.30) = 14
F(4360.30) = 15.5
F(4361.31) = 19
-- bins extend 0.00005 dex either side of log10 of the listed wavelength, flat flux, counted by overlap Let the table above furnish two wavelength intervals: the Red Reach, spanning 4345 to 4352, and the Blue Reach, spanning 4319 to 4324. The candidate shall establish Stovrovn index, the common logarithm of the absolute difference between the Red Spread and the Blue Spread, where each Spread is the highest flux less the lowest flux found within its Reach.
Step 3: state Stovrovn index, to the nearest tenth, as -0.4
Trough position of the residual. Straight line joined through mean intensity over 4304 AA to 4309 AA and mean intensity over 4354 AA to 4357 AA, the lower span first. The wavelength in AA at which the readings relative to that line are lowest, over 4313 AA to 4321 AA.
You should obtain 4314.36 AA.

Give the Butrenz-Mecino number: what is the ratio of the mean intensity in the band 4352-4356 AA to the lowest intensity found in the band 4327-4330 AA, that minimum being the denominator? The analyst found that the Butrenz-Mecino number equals 1.0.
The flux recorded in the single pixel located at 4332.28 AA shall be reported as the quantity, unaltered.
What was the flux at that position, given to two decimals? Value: 15.30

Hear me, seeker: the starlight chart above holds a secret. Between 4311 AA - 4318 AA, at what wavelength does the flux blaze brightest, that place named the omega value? 4316.35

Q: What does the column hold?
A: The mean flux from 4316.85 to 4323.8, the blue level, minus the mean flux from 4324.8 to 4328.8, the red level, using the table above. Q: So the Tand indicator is 4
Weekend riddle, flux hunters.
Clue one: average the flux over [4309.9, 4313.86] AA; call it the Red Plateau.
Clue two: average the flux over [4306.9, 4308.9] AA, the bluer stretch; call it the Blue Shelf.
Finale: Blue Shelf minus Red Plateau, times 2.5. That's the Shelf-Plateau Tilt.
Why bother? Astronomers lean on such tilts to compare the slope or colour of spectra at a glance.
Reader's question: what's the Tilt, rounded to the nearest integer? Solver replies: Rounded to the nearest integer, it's -13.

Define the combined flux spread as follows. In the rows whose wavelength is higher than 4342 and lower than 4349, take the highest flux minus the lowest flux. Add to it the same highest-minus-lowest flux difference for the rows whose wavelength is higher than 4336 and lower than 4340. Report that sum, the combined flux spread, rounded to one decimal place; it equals 7.2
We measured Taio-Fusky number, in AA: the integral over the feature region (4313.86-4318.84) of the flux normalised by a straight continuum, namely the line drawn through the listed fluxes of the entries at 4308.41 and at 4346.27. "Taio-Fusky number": 10 AA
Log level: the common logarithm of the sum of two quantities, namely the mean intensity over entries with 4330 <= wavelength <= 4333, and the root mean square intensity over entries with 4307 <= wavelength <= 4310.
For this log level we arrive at 1.36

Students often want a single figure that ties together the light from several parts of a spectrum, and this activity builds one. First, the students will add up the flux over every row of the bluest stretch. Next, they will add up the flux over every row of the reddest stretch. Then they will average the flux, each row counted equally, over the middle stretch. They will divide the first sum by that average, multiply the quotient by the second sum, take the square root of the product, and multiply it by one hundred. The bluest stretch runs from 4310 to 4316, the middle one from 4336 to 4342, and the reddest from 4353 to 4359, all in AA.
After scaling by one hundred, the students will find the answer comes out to 2116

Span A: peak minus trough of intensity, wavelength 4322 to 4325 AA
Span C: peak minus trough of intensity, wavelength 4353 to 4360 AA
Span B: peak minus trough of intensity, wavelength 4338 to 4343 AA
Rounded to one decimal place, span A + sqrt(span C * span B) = 7.9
